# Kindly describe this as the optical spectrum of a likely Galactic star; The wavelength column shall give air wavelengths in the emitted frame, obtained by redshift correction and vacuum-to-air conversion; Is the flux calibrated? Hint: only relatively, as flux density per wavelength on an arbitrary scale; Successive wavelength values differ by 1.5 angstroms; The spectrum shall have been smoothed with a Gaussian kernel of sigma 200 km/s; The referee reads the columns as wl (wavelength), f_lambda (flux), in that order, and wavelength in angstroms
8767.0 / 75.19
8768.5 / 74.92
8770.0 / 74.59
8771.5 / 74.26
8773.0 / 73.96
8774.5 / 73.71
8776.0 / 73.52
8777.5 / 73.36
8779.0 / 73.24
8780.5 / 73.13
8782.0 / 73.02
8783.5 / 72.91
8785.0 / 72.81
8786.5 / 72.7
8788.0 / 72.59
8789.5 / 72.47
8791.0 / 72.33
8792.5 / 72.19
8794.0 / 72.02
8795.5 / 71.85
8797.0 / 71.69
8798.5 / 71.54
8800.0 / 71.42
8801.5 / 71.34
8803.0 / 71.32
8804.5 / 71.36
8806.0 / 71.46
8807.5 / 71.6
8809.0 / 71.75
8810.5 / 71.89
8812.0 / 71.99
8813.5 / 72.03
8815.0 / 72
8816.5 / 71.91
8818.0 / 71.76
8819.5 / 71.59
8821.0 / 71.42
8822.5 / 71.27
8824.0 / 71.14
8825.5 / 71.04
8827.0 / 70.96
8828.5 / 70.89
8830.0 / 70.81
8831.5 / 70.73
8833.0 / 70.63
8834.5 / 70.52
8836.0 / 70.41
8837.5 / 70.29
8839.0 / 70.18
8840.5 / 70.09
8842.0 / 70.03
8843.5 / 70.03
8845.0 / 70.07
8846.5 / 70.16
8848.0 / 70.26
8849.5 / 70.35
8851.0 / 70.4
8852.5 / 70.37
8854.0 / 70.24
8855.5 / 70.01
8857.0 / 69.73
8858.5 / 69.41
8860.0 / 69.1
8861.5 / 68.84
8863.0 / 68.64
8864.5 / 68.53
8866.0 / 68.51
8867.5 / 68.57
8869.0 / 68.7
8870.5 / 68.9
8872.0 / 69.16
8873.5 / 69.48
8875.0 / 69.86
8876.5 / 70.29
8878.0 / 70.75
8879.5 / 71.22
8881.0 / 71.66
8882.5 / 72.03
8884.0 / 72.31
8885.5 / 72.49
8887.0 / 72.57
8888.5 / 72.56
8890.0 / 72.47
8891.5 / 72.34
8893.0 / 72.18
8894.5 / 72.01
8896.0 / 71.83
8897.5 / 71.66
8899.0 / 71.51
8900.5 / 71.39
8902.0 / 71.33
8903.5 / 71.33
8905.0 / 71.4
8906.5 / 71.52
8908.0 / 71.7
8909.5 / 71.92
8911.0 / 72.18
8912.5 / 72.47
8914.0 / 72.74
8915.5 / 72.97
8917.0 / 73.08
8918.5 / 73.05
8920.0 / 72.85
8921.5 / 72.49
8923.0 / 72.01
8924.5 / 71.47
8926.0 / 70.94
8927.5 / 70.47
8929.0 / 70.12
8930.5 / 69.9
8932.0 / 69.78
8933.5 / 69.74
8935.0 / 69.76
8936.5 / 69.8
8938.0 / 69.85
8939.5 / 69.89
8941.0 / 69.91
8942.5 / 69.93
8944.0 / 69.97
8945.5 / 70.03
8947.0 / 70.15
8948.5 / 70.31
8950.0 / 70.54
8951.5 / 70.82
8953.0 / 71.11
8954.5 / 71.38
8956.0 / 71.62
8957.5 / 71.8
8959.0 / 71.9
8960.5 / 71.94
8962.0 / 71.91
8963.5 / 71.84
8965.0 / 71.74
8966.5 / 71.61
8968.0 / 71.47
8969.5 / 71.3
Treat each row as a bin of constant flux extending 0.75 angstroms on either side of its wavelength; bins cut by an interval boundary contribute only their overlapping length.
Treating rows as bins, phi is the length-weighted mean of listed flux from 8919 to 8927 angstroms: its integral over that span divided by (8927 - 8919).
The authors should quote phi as 71.9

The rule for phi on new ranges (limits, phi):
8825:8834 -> 70.8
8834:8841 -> 70.3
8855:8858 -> 69.8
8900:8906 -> 71.4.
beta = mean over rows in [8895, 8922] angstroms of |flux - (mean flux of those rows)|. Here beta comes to 0.58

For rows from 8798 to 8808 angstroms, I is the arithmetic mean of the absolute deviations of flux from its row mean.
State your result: 0.1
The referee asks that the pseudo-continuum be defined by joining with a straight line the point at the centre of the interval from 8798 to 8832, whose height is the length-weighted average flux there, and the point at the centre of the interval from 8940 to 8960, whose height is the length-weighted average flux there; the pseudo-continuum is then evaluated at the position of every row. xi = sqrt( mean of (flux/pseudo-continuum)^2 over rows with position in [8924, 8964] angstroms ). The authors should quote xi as 1.00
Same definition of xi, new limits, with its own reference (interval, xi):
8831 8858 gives 0.99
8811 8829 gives 1.00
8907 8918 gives 1.02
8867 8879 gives 0.98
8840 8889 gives 0.99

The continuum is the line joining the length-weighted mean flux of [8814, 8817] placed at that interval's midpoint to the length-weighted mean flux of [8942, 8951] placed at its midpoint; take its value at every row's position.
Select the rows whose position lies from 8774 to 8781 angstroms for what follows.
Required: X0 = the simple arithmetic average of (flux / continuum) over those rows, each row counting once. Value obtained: 1.01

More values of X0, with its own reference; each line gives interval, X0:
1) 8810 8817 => 1.00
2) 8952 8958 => 1.02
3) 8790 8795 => 1.00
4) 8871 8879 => 0.98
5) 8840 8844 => 0.98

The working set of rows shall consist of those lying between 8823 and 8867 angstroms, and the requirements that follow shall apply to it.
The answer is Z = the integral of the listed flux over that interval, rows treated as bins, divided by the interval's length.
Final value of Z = 70.1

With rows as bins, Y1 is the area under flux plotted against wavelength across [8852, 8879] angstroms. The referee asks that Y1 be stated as 1874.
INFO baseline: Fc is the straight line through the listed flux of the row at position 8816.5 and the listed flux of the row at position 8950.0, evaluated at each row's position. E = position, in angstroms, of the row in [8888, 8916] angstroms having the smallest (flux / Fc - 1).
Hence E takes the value 8902.0 angstroms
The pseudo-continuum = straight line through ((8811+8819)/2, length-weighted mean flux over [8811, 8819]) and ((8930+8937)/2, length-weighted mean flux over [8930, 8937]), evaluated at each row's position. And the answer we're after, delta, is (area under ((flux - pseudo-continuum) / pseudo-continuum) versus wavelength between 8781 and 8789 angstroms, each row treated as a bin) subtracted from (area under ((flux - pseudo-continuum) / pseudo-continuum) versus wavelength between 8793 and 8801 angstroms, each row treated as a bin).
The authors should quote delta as -0.10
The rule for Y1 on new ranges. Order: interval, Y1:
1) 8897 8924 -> 1946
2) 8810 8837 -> 1924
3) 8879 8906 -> 1942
